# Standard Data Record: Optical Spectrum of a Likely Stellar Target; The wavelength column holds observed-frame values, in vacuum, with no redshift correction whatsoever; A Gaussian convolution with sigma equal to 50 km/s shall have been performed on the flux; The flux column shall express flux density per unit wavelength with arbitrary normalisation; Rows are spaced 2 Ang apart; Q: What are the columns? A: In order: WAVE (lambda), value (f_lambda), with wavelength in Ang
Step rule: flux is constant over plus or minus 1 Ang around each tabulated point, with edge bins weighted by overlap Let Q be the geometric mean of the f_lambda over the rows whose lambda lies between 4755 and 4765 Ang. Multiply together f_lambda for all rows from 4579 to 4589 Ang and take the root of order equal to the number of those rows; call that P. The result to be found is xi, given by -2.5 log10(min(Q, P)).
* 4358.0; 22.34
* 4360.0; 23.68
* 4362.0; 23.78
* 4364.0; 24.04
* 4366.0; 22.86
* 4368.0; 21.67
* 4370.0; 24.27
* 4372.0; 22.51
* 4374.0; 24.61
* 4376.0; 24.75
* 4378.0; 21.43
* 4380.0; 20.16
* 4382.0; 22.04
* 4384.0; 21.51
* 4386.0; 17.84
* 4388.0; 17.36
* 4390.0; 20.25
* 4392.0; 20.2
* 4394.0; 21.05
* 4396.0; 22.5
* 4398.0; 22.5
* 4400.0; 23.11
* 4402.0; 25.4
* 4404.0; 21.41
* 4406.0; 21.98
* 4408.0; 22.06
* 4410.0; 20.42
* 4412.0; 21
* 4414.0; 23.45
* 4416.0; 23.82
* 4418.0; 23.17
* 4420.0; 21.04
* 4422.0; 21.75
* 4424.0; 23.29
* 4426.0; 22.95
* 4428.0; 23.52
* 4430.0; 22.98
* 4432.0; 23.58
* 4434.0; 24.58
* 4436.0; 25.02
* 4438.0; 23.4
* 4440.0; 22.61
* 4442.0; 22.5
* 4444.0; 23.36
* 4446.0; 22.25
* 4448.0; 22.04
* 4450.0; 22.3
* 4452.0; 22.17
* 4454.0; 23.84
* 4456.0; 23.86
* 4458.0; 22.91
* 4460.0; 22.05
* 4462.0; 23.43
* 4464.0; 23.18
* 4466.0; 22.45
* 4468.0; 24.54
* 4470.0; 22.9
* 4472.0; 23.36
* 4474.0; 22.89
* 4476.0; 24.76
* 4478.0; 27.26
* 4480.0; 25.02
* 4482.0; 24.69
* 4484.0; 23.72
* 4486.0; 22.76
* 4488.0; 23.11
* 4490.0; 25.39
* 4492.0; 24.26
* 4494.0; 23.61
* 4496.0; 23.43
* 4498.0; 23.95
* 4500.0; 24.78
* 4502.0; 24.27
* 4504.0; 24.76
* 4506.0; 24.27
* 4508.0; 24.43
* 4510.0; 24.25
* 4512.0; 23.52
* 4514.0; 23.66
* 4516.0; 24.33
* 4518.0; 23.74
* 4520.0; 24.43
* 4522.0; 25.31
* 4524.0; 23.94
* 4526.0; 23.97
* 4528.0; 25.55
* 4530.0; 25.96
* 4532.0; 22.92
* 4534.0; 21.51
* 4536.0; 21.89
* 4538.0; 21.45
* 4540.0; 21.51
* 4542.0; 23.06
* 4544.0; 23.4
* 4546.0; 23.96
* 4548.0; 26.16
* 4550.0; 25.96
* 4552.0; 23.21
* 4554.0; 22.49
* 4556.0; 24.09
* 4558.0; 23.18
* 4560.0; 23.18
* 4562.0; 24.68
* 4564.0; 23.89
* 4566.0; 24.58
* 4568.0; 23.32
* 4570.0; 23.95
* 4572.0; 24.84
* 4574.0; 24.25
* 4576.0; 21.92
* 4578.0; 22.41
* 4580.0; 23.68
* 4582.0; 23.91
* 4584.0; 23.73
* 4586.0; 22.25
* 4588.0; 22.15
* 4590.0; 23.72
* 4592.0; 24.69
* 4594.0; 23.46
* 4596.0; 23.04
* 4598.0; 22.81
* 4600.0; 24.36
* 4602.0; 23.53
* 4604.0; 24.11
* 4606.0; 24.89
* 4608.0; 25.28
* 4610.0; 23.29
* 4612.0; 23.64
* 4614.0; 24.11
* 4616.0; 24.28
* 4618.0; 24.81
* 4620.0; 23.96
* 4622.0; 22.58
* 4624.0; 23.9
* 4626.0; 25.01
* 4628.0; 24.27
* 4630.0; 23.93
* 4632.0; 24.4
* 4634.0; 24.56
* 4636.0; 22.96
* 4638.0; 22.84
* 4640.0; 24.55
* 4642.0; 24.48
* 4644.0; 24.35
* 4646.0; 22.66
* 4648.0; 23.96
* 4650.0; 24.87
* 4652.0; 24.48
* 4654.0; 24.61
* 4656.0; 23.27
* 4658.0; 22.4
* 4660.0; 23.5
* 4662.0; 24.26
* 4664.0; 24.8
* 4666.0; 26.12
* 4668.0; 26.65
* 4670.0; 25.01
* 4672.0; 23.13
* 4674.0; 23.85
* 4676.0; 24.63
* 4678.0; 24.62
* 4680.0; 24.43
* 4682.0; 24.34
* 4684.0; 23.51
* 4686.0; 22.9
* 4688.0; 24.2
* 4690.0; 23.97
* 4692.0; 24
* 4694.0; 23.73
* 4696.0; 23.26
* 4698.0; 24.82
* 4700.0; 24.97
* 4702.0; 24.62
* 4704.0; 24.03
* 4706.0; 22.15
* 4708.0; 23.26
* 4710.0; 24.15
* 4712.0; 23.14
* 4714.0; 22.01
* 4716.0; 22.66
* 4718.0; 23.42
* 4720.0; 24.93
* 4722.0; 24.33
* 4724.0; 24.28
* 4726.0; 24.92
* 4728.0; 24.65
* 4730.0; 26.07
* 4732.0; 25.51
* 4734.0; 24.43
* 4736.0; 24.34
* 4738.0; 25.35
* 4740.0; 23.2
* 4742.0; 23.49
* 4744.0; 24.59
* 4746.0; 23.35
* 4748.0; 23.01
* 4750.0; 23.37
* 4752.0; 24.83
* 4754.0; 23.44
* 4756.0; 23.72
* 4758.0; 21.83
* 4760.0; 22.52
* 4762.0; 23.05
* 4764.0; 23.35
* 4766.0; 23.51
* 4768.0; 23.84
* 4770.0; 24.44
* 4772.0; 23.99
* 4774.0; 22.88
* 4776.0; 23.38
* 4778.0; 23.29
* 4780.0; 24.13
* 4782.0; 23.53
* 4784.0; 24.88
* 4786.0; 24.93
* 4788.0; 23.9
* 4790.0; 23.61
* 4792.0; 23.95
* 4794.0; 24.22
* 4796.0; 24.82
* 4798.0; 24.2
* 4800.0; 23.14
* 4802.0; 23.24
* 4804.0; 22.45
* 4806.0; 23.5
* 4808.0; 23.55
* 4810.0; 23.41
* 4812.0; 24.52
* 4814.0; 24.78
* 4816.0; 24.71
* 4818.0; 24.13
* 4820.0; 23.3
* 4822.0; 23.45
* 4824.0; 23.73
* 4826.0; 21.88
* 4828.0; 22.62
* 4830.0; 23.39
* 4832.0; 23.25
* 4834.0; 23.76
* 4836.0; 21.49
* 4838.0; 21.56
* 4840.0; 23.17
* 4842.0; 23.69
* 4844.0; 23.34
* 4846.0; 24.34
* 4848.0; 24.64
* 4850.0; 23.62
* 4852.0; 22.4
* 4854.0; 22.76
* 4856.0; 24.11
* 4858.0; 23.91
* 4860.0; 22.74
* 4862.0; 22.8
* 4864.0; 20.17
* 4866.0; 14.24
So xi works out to -3.40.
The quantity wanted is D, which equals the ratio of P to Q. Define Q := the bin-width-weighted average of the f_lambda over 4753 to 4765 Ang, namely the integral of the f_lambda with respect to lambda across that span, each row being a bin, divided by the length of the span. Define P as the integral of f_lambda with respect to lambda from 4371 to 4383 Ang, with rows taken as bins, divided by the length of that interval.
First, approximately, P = 22.6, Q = 23.0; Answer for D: 0.98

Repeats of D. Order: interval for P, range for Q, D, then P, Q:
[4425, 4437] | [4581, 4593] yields 1.02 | 23.8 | 23.4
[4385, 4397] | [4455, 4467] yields 0.86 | 19.9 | 23.0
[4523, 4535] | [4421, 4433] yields 1.04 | 24.0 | 23.0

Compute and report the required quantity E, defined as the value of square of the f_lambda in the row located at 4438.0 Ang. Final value 548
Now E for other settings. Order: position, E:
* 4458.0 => 525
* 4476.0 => 613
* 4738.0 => 643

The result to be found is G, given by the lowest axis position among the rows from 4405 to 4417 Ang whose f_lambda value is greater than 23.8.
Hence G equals 4416.0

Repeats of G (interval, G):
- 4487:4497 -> 4490.0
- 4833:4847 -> 4846.0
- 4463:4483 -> 4468.0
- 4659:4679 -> 4662.0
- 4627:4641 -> 4628.0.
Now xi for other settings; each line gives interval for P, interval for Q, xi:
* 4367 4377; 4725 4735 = -3.43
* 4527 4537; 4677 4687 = -3.43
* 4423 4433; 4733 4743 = -3.42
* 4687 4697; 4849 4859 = -3.42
